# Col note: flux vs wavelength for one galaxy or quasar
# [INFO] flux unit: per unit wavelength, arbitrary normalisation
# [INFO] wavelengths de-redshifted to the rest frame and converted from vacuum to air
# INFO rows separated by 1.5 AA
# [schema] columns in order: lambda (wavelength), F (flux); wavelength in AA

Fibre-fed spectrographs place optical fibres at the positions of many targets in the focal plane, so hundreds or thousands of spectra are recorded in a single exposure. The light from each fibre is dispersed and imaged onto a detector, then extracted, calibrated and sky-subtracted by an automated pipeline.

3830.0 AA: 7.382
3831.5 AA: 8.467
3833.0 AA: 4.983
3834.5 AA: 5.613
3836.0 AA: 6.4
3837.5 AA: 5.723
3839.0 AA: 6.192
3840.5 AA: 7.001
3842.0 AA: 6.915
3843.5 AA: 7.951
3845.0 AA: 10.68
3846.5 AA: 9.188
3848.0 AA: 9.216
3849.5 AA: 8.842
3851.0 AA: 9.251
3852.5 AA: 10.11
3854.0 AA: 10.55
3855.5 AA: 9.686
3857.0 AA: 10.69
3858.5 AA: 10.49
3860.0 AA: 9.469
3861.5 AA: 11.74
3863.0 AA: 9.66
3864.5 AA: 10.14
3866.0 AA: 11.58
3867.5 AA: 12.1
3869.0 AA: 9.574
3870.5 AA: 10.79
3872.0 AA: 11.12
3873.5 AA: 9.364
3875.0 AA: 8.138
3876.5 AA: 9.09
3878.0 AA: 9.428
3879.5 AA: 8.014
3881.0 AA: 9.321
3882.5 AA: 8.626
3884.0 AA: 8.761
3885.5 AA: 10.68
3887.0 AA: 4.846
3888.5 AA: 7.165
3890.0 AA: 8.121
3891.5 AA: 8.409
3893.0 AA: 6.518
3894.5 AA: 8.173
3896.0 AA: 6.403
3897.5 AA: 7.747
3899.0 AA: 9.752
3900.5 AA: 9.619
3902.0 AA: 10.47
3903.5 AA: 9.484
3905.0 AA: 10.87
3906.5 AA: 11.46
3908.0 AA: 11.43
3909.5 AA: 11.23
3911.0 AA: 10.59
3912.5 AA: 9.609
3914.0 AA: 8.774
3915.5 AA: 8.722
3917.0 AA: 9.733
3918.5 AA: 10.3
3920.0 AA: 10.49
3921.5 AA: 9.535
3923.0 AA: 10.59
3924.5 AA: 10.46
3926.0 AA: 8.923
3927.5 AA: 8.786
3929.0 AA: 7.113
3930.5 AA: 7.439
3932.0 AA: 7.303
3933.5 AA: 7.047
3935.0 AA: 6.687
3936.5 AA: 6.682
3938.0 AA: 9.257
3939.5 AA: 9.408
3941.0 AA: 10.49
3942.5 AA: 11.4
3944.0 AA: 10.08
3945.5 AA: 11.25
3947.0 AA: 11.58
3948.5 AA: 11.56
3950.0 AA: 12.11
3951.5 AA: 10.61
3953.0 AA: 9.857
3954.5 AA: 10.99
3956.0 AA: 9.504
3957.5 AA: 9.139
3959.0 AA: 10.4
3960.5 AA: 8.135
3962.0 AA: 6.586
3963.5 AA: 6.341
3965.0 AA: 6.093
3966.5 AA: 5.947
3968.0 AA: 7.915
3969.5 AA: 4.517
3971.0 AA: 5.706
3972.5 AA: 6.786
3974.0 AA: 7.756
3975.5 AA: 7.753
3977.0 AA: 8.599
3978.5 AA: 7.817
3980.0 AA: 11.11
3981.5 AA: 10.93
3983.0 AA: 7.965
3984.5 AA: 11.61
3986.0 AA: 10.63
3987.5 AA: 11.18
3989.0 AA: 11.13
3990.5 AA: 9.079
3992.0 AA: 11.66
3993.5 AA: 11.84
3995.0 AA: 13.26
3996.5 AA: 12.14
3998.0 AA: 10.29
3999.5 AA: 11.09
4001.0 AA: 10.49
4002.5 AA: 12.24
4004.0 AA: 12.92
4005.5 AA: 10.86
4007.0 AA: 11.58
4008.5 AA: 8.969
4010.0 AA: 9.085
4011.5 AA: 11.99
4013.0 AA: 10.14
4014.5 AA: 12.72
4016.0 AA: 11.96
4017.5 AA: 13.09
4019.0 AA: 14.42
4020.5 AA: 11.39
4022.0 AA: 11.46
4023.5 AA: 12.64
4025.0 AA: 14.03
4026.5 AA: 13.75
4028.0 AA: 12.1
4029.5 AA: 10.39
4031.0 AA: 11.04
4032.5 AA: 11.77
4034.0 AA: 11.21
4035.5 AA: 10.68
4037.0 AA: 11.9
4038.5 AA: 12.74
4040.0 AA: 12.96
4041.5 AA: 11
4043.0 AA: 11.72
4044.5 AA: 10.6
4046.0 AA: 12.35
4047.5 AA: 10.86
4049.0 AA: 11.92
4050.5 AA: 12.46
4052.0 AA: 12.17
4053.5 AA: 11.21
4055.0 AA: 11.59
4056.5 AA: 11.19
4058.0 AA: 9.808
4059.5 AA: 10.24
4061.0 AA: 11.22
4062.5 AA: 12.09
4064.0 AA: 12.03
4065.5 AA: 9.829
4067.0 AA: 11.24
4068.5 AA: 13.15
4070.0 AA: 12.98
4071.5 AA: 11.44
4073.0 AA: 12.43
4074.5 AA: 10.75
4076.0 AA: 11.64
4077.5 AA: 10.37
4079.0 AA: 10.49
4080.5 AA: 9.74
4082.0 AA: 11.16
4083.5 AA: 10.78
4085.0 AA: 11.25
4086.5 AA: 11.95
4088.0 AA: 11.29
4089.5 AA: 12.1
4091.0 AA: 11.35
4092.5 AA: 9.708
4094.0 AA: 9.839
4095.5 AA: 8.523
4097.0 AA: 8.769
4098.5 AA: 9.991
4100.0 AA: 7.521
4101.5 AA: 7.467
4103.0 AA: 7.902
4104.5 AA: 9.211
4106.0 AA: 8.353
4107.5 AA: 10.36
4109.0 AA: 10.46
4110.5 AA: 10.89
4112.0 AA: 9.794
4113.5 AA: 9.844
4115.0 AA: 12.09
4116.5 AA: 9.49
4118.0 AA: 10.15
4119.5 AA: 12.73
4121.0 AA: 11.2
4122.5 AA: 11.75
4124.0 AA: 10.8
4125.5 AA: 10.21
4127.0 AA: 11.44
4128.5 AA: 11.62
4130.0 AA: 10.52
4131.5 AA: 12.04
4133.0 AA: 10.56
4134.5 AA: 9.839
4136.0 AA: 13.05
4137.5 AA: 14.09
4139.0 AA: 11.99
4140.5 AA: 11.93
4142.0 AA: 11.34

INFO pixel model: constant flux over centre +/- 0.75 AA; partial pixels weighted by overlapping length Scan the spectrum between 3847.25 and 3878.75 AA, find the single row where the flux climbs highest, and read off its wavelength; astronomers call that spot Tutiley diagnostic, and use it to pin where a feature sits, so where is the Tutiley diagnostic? 3867.5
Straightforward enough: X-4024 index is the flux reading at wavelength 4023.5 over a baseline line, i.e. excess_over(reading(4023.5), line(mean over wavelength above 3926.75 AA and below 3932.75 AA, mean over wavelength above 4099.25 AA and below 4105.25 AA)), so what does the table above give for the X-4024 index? 4.8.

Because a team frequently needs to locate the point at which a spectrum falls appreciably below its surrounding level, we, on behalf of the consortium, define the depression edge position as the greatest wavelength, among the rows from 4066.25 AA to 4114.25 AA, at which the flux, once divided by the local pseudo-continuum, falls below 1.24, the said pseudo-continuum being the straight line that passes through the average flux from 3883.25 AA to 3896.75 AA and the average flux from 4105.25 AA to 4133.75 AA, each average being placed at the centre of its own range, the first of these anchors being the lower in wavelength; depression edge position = 4113.5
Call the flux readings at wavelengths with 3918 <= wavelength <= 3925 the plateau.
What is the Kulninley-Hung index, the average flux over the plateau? 10.3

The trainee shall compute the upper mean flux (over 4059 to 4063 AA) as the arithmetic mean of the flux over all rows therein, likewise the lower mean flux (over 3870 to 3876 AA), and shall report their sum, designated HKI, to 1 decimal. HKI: 21.0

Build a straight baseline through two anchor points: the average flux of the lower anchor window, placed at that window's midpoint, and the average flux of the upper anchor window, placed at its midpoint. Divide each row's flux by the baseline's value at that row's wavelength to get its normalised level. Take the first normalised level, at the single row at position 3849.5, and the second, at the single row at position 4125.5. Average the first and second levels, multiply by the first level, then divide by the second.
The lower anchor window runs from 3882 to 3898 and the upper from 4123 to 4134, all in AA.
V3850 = 1.4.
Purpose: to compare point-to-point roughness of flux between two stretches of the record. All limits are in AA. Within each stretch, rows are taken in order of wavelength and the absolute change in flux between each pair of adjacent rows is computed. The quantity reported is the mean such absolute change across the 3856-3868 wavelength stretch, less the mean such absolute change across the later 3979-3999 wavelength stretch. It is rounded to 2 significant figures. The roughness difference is -0.32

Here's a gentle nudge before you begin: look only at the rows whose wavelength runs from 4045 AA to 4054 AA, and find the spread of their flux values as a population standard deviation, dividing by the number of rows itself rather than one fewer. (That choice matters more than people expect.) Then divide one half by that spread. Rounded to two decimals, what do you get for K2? 0.84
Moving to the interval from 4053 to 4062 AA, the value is 0.79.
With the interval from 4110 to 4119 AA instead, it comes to 0.57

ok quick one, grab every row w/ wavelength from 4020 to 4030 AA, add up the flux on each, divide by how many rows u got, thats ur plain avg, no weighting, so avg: 12.3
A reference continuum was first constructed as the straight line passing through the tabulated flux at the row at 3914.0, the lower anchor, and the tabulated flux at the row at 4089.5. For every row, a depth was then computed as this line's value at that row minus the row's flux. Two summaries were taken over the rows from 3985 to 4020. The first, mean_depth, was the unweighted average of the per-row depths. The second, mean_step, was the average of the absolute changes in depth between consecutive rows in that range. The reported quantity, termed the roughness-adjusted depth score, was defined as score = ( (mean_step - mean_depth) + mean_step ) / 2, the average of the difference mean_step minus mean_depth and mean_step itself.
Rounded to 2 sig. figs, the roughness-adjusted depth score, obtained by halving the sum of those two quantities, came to 1.8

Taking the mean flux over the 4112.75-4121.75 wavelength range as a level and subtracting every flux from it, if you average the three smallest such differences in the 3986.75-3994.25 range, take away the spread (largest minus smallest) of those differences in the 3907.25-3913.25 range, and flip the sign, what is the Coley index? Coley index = 2.5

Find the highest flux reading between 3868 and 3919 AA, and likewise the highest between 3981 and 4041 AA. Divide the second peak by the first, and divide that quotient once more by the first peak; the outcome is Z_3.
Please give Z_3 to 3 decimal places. 0.110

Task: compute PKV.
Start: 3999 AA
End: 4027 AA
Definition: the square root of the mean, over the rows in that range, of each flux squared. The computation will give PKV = 11.9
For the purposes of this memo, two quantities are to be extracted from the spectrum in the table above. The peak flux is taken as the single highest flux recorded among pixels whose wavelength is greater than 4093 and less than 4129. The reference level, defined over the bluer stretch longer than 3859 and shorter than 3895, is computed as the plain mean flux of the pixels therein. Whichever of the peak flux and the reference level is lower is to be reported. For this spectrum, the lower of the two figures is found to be 9.2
